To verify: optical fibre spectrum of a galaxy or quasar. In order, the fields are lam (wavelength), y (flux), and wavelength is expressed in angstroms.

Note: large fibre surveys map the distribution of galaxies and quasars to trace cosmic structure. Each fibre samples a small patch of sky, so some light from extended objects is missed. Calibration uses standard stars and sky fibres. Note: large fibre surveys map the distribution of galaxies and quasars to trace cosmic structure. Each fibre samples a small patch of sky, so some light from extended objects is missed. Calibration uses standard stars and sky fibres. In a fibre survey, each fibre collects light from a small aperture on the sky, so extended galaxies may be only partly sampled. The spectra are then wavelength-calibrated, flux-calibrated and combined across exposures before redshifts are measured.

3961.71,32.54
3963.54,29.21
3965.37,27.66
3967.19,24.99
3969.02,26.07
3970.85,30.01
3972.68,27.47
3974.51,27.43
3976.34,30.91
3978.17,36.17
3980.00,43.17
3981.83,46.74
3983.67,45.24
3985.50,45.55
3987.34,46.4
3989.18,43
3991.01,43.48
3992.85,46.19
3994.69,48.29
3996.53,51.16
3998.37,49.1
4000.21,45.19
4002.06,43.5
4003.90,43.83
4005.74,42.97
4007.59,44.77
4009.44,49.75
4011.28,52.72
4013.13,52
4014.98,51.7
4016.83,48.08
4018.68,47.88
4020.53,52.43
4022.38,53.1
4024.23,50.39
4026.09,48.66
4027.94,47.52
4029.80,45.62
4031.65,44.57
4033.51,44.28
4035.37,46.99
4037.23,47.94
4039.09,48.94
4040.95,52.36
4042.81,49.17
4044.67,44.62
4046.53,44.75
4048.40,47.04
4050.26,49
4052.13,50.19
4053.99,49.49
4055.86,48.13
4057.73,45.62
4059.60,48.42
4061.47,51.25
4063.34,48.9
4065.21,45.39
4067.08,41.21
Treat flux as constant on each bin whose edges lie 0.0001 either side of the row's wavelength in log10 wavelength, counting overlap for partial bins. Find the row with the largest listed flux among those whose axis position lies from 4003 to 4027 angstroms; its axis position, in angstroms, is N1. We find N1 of 4022.38 angstroms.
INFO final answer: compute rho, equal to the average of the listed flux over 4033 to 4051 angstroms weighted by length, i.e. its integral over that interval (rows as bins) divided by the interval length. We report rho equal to 47.6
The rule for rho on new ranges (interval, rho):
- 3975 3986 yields 40.6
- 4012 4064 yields 48.5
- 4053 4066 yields 48.2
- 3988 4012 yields 46.4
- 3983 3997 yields 46.0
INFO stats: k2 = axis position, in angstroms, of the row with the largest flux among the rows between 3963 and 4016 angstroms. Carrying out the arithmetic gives 4011.28 angstroms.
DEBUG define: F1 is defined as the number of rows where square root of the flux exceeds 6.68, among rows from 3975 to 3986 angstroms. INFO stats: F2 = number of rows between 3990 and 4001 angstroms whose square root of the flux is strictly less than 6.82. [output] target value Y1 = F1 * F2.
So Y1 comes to 9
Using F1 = 3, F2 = 3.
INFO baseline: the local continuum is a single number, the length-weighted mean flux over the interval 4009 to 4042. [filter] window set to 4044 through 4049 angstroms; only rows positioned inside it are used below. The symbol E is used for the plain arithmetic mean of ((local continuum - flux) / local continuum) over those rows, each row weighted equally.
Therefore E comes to 0.07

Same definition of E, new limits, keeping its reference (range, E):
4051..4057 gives 0.00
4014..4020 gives 0.00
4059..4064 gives -0.01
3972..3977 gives 0.42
